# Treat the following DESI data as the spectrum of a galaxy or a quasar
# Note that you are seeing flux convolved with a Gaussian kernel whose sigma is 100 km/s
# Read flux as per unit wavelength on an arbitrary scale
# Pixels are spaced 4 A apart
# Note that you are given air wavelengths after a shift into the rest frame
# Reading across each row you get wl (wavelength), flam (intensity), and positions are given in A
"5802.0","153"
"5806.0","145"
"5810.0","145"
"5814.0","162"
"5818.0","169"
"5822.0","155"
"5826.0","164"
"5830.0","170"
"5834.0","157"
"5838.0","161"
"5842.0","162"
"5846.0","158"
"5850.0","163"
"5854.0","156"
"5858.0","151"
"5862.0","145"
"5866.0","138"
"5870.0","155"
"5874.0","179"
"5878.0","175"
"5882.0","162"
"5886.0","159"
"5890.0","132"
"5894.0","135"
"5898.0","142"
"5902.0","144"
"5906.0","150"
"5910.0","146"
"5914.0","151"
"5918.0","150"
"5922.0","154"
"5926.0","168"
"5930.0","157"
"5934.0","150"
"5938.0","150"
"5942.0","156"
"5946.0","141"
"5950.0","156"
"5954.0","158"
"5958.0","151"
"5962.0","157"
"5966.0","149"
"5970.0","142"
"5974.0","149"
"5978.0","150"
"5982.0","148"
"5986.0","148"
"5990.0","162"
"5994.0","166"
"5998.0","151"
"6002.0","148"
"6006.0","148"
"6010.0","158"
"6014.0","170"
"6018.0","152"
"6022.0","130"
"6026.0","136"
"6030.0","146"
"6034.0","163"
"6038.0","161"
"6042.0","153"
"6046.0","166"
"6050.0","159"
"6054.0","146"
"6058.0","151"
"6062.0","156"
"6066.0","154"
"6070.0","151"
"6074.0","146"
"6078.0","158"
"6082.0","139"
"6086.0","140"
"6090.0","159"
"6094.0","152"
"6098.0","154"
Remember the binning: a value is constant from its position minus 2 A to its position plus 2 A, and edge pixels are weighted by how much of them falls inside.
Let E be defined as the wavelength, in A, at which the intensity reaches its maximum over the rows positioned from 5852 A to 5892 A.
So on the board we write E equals 5874.0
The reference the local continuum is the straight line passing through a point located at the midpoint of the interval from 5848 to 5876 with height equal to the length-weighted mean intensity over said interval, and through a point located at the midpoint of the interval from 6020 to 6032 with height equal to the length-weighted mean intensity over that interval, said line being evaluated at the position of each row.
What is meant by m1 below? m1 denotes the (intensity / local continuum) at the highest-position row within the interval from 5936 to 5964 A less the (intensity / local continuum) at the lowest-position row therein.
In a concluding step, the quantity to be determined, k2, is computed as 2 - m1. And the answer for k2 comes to 1.93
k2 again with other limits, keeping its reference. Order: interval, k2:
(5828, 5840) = 2.05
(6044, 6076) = 2.12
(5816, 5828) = 2.03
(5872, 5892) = 2.30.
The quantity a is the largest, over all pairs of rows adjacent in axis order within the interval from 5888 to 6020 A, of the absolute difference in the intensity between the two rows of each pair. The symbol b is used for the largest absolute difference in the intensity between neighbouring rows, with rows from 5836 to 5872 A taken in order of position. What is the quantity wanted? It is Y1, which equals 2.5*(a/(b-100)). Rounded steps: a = 18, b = 17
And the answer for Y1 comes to -0.54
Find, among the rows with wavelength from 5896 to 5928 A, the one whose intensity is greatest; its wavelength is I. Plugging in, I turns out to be 5926.0 A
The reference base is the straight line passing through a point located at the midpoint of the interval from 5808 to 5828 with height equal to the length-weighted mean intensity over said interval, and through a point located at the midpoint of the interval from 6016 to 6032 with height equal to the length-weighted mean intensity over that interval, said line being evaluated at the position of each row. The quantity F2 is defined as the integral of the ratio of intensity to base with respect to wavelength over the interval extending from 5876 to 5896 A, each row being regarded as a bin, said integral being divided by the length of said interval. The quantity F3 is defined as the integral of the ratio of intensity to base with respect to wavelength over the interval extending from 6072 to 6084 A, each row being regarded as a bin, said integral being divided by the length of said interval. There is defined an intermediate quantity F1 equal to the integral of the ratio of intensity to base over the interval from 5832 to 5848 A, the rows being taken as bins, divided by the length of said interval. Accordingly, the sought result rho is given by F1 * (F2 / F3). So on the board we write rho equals 0.93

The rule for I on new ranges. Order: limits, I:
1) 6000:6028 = 6014.0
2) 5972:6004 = 5994.0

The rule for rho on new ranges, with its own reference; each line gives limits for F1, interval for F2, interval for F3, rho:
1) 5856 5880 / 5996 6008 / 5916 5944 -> 1.02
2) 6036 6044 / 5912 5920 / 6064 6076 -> 1.03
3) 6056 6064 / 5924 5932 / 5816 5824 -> 1.19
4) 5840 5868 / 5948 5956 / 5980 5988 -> 1.02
